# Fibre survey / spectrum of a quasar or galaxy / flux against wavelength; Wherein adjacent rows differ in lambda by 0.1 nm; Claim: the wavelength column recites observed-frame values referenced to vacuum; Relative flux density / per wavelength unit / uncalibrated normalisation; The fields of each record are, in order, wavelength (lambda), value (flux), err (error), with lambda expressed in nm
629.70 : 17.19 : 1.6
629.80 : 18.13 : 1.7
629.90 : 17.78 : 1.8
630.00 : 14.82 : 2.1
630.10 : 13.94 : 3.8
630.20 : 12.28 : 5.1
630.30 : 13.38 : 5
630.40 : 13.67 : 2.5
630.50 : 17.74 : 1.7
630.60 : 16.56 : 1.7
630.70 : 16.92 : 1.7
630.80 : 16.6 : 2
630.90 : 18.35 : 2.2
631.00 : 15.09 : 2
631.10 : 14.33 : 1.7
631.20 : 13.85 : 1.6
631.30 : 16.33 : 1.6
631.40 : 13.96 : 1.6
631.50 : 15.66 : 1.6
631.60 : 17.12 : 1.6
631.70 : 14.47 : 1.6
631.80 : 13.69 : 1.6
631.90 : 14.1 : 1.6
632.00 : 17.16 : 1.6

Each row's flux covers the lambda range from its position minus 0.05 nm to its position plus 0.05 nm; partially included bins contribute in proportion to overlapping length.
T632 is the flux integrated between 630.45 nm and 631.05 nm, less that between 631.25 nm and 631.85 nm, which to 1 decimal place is 1.0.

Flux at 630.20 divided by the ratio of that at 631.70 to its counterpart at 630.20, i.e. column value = 10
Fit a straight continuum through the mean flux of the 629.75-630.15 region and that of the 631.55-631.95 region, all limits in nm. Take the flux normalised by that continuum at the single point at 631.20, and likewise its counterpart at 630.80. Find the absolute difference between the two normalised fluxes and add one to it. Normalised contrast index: 1.16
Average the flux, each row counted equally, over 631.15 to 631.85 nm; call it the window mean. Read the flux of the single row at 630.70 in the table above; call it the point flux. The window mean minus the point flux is -1.9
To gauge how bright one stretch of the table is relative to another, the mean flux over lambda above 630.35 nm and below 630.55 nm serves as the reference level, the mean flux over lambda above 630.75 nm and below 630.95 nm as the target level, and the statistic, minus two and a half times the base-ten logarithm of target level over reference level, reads -0.12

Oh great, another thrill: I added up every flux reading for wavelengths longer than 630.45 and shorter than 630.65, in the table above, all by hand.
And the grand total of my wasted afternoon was 34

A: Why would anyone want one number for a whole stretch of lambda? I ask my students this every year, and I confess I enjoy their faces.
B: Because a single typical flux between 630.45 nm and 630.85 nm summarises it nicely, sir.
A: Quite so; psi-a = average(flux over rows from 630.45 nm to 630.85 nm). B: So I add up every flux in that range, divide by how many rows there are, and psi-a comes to 17.0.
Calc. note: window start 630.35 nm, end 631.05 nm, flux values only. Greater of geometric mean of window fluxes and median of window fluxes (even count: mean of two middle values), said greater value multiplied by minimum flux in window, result 227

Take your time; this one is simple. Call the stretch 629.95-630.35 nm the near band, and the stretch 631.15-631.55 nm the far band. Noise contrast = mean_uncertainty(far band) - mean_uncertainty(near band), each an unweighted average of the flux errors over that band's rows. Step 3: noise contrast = -2.4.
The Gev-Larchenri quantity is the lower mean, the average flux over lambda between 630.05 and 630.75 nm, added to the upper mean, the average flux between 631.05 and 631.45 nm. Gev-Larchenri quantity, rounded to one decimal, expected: 29.5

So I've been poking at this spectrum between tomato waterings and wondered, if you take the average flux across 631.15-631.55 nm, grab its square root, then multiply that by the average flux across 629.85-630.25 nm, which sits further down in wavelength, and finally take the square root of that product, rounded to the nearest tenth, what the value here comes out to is 7.5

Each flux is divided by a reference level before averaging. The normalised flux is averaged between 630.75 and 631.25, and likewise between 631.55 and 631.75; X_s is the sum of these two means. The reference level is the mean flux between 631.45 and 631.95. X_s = 2.09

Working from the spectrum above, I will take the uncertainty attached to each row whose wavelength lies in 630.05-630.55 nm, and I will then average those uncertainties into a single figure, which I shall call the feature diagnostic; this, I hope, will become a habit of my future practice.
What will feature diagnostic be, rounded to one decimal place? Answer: 3.6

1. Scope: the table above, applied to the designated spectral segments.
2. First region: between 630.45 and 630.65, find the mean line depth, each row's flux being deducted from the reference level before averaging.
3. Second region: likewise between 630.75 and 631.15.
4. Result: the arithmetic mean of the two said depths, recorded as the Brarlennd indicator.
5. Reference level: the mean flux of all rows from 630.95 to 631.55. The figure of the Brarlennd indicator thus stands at -1.8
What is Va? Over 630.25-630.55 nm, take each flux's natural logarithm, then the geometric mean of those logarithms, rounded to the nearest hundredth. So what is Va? 2.69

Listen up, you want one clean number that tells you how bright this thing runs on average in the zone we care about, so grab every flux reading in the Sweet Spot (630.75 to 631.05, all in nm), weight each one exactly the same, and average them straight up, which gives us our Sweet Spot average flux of 16.7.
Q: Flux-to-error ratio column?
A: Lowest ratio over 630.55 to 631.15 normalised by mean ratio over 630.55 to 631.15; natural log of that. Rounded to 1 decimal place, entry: -0.1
